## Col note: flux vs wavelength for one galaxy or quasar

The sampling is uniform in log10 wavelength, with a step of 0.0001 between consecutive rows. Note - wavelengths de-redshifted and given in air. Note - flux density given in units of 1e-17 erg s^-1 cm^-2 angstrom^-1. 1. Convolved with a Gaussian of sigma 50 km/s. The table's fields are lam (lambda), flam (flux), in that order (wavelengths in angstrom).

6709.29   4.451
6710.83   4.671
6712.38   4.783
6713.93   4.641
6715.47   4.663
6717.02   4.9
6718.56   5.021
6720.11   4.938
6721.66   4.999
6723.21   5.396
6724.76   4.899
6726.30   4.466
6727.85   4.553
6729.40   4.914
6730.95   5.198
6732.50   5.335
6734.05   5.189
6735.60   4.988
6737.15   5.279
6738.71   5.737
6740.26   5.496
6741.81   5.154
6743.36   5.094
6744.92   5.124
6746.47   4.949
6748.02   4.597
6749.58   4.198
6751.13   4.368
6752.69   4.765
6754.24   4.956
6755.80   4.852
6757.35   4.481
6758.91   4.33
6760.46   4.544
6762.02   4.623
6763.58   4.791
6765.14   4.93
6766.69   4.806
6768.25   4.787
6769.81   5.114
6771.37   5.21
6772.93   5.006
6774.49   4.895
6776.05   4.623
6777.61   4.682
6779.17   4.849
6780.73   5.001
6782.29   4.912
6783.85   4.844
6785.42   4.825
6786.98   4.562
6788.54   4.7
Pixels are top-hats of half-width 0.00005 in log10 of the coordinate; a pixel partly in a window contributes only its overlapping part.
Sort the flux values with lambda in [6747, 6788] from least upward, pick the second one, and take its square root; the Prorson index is 2.08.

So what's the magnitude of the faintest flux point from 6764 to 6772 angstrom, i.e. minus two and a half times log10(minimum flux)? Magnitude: -1.70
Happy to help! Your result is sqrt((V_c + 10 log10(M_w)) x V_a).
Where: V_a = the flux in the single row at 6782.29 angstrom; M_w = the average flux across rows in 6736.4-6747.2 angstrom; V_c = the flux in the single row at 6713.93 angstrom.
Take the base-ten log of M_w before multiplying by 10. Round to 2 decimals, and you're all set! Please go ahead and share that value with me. 7.63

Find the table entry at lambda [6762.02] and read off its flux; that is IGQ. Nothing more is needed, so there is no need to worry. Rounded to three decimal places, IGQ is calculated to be 4.623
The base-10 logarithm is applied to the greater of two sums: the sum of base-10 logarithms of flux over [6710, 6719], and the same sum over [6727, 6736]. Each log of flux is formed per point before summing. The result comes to 0.624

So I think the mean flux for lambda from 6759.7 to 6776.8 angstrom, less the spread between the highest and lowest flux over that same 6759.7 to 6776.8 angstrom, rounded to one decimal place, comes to 4.2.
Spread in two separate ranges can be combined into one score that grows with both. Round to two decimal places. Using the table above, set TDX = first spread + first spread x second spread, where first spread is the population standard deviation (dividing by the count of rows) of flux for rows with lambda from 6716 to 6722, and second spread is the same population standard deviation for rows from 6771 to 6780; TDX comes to 0.06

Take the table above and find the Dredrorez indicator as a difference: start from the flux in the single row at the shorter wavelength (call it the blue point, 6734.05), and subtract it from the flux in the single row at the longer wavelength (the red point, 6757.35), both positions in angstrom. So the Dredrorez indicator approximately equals -0.71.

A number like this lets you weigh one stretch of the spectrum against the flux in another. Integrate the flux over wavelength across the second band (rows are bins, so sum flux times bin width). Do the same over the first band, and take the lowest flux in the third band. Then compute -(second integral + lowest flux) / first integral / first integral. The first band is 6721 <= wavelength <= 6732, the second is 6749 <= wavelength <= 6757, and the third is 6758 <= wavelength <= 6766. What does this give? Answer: -0.01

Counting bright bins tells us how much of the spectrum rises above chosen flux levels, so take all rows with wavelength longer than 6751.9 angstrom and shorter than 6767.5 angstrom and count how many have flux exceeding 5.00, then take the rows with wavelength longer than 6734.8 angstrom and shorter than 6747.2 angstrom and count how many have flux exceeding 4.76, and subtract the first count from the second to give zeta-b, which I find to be 8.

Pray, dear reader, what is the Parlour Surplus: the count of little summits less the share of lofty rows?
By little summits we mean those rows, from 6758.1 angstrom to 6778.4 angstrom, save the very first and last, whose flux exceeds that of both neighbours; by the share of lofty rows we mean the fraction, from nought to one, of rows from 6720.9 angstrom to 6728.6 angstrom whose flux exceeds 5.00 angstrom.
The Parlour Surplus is 1.8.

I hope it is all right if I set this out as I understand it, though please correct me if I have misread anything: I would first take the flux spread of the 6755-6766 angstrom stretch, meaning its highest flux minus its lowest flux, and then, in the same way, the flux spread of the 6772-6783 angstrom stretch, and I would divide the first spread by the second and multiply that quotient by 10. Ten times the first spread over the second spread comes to 16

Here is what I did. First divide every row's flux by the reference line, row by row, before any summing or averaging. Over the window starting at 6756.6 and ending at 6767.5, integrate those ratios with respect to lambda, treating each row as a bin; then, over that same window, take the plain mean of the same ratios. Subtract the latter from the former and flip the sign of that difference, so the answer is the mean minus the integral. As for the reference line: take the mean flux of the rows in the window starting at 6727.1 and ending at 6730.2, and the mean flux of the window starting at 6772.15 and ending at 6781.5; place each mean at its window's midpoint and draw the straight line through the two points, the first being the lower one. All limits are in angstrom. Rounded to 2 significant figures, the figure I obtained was -9.6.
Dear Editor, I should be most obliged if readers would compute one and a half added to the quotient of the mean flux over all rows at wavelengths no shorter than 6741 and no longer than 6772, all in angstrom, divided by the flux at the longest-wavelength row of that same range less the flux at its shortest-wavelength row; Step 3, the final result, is 87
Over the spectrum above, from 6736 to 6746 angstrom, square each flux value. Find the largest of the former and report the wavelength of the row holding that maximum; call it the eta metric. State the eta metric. 6738.71 angstrom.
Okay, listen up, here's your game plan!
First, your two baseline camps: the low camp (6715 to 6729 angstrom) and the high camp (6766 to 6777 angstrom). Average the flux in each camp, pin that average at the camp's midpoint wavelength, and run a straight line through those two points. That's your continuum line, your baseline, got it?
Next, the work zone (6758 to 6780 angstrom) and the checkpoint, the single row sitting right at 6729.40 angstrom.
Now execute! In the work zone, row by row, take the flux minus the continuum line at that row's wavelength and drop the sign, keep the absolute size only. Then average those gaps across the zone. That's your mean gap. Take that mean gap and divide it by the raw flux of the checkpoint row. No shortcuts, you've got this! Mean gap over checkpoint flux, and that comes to 0.041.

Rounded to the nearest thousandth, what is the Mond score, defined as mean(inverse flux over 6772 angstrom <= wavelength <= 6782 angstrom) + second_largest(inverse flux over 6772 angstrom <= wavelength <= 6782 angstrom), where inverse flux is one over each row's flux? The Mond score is 0.420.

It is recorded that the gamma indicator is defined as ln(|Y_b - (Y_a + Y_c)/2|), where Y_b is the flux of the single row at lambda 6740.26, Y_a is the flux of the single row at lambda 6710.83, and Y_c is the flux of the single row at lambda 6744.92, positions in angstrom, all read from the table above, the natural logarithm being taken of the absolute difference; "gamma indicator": -0.5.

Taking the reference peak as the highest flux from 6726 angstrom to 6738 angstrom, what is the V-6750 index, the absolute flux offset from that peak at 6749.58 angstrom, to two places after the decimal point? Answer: 1.14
